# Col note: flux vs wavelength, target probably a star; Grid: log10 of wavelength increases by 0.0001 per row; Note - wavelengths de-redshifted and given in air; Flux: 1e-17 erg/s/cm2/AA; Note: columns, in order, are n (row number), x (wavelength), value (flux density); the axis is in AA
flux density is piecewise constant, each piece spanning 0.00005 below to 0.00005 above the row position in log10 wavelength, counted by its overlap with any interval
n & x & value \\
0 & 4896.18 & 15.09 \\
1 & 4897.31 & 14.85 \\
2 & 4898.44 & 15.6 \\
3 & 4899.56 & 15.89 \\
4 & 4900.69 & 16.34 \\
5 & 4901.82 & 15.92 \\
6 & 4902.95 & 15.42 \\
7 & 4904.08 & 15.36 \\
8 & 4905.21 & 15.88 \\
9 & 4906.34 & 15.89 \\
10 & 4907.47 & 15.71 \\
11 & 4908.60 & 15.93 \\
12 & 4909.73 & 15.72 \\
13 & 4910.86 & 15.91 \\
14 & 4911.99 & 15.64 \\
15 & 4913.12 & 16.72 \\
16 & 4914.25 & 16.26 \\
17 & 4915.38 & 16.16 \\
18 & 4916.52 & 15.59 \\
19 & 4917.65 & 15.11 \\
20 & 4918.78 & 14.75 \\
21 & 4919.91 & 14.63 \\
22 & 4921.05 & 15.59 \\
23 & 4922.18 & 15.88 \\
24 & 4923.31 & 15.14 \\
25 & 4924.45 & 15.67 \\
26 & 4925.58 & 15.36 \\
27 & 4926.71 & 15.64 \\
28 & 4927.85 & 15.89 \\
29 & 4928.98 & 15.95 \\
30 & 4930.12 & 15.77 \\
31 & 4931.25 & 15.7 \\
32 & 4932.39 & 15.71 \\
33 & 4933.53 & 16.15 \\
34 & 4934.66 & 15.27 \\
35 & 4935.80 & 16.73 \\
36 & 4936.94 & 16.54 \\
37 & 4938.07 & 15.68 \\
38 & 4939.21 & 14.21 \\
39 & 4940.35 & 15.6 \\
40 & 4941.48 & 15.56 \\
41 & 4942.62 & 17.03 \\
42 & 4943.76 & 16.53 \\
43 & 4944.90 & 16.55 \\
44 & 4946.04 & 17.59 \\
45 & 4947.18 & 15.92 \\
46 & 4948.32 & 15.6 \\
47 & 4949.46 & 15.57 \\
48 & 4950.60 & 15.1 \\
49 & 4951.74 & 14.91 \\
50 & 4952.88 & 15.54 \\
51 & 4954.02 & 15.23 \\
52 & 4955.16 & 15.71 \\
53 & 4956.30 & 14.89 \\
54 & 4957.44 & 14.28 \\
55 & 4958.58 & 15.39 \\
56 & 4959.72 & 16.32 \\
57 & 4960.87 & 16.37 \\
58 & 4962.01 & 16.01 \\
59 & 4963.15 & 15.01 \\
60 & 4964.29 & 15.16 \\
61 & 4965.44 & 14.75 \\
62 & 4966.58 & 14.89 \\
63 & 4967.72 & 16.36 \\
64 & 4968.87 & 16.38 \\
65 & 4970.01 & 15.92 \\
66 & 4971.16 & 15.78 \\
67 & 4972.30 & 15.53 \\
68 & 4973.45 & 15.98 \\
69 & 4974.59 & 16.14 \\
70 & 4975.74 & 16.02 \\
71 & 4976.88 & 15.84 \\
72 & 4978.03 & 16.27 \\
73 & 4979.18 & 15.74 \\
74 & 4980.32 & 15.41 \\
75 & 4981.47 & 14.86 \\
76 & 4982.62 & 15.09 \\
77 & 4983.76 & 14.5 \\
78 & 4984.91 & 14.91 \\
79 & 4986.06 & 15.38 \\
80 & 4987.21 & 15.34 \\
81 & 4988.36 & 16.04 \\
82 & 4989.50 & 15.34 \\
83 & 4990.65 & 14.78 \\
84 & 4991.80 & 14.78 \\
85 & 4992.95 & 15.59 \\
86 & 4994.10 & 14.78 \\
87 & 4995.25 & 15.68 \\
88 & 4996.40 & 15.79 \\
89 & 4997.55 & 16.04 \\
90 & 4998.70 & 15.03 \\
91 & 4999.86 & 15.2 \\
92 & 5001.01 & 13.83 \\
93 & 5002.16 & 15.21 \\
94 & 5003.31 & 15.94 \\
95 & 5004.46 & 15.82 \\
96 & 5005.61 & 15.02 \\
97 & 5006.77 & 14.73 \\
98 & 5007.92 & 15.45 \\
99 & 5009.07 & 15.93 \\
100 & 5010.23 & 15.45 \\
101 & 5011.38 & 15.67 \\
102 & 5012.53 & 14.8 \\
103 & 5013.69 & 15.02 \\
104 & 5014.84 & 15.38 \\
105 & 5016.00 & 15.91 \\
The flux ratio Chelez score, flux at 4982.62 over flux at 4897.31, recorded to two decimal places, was 1.02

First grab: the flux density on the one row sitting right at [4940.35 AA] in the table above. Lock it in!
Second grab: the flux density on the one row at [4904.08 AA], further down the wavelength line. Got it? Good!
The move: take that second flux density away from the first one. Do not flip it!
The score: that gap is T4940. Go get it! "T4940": 0.24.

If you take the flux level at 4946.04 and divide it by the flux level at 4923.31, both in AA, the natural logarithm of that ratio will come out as 0.15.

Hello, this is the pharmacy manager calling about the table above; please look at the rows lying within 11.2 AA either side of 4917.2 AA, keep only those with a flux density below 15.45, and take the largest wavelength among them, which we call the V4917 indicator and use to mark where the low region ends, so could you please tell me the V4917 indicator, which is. 4925.58 AA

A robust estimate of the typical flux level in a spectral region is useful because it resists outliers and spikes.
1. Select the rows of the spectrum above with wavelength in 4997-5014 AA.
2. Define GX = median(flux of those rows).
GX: 15.2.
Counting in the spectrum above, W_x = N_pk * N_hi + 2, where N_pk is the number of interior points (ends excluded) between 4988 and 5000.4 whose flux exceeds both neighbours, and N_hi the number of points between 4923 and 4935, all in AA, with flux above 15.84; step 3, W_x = 8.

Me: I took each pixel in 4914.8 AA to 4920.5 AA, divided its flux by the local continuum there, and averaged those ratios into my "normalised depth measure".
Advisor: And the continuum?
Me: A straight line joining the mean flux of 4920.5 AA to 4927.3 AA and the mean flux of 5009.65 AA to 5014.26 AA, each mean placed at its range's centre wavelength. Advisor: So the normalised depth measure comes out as 0.98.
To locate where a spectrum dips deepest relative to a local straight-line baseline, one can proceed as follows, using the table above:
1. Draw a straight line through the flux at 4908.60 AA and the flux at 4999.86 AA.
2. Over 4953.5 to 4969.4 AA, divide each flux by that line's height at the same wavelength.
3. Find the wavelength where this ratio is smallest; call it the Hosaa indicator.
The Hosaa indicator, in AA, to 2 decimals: 4957.44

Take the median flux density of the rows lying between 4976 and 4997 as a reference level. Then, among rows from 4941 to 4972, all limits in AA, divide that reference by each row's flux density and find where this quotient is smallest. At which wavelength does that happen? 4946.04 AA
